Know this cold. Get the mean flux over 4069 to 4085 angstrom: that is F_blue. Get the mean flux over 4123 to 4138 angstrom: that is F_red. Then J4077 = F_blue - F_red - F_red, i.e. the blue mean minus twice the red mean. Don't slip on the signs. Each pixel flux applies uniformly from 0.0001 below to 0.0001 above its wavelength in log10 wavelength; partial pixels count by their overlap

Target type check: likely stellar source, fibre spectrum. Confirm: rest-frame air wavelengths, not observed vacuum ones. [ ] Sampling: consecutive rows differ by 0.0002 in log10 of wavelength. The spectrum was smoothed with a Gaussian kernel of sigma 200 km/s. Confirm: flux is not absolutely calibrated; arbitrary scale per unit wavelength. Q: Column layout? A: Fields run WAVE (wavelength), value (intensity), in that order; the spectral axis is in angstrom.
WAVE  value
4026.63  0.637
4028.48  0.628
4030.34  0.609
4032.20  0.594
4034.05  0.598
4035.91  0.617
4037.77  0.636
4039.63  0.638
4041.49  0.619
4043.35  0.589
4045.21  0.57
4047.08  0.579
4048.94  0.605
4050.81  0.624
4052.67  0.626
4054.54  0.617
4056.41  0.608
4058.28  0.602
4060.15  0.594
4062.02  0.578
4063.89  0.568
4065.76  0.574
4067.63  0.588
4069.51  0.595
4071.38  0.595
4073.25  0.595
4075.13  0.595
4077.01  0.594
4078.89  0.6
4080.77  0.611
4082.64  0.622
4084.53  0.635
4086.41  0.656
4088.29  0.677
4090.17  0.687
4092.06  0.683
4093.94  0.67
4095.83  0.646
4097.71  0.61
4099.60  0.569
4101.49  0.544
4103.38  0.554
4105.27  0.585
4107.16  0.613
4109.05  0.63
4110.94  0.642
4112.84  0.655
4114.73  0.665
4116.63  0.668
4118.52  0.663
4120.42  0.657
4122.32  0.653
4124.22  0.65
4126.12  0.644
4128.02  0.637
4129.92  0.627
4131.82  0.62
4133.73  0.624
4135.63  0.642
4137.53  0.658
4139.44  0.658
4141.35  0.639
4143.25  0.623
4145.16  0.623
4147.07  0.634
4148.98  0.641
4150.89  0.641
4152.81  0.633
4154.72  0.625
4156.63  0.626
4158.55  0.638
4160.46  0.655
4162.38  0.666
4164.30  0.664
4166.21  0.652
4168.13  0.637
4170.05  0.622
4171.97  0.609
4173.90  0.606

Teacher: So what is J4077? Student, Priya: -0.671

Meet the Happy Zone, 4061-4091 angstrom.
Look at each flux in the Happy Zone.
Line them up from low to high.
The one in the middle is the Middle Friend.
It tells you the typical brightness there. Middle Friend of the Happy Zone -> 0.595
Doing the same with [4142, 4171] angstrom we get 0.637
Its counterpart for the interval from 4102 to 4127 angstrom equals 0.650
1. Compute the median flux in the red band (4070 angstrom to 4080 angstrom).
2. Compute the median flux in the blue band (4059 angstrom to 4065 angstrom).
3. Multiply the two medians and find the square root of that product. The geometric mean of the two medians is 0.586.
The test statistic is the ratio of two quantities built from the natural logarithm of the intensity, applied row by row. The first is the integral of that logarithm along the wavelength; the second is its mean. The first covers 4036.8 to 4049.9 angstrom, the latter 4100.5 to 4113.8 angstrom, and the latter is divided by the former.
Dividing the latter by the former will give 0.077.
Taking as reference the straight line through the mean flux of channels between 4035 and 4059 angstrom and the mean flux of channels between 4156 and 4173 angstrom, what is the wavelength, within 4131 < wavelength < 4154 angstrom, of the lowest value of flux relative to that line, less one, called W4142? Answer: 4145.16 angstrom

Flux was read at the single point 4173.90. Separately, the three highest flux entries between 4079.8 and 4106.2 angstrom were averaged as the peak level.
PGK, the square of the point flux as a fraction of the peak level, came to 0.79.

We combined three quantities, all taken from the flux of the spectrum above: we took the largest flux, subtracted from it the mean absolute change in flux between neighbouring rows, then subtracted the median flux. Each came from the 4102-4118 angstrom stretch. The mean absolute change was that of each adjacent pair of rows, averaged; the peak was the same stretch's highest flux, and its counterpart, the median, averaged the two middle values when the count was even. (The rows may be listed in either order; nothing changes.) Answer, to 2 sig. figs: 0.016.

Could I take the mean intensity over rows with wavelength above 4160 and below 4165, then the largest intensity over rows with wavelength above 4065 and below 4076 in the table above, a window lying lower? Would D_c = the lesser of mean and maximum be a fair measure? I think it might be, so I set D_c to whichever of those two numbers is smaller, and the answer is 0.595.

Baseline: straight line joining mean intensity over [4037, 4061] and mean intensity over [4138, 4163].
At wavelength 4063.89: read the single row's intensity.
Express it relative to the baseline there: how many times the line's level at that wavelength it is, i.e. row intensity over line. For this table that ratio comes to 0.93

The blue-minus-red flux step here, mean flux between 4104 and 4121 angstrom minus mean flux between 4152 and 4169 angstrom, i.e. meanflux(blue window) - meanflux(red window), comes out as 0.00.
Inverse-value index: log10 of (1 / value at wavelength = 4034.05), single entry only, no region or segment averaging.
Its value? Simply 0.223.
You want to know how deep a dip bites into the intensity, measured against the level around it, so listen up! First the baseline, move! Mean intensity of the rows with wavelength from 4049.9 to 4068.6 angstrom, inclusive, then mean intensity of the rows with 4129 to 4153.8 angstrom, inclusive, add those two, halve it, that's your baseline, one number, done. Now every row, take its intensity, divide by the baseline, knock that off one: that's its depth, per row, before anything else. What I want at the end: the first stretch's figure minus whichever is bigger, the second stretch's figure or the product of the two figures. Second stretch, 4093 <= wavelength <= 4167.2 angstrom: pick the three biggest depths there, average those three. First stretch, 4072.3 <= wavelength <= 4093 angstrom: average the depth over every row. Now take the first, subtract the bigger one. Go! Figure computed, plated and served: -0.12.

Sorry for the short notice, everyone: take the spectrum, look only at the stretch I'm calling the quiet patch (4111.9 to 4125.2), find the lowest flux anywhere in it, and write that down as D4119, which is 0.65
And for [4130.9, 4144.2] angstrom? 0.62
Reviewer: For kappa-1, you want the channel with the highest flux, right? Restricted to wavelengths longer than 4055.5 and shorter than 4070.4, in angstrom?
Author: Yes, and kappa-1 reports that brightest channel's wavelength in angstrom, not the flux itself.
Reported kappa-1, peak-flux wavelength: 4056.41 angstrom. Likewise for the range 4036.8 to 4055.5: 4039.63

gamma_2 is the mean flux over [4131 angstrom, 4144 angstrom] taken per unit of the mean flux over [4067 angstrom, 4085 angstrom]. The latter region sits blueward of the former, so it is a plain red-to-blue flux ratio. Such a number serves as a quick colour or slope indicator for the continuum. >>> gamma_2 1.06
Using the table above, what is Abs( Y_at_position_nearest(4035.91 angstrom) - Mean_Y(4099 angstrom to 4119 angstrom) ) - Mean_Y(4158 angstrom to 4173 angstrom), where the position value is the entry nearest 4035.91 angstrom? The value -0.643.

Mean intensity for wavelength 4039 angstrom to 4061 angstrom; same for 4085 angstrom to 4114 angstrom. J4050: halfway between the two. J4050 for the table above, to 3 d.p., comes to 0.617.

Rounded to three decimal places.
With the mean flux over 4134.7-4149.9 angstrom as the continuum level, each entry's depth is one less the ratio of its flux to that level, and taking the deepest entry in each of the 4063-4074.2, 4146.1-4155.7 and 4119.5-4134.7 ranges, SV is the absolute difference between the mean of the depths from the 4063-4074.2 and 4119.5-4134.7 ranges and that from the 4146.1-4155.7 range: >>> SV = 0.048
